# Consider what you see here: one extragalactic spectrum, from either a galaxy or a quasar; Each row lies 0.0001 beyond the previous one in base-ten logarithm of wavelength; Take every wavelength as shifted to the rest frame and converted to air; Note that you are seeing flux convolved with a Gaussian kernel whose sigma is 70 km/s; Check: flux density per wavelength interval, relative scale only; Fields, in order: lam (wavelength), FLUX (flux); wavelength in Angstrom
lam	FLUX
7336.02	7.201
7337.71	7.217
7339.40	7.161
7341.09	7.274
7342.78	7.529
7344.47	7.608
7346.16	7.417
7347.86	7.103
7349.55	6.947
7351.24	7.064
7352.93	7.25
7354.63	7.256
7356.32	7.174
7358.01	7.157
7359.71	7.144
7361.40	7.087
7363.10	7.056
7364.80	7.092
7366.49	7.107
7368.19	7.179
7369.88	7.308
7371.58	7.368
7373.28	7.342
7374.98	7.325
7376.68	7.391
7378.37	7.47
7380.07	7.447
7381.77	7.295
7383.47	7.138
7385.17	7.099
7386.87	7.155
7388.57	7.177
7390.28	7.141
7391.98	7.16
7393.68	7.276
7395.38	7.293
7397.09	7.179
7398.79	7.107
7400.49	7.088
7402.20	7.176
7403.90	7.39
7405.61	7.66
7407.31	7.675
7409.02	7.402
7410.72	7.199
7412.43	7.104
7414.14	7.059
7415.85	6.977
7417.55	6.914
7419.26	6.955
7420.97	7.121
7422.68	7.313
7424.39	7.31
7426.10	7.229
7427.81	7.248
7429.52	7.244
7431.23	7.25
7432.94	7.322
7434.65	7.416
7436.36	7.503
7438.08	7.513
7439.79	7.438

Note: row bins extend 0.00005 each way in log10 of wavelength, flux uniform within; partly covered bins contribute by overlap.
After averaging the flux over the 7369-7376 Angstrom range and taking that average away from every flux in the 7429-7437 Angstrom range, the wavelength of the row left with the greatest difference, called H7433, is 7436.36 Angstrom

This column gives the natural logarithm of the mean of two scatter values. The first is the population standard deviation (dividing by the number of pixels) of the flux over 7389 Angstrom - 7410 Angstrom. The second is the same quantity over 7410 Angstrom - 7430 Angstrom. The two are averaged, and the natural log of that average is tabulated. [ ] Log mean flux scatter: -1.81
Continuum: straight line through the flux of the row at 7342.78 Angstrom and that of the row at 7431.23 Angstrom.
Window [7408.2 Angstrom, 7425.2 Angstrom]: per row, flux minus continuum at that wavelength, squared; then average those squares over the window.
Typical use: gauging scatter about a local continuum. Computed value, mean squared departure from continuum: 0.051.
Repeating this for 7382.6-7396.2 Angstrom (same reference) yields 0.046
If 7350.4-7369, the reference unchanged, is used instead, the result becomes 0.115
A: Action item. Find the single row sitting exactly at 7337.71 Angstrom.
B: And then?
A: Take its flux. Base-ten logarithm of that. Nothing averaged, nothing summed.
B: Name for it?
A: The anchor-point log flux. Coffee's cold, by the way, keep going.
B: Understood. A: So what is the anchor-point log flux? 0.858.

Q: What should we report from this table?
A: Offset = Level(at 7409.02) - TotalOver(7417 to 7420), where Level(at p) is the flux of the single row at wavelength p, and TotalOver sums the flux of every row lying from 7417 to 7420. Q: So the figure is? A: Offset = -6.47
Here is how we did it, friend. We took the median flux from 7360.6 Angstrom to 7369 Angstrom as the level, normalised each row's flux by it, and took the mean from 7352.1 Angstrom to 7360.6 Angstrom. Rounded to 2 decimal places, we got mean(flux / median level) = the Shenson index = 1.01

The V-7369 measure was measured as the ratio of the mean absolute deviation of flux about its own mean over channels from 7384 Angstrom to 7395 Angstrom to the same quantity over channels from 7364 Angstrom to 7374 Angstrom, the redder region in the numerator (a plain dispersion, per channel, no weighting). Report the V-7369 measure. 0.4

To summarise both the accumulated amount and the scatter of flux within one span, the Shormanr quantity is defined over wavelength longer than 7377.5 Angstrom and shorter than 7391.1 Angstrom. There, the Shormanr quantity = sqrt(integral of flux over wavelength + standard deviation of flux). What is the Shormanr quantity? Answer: 9.93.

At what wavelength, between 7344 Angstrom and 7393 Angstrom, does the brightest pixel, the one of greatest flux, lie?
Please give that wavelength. 7344.47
